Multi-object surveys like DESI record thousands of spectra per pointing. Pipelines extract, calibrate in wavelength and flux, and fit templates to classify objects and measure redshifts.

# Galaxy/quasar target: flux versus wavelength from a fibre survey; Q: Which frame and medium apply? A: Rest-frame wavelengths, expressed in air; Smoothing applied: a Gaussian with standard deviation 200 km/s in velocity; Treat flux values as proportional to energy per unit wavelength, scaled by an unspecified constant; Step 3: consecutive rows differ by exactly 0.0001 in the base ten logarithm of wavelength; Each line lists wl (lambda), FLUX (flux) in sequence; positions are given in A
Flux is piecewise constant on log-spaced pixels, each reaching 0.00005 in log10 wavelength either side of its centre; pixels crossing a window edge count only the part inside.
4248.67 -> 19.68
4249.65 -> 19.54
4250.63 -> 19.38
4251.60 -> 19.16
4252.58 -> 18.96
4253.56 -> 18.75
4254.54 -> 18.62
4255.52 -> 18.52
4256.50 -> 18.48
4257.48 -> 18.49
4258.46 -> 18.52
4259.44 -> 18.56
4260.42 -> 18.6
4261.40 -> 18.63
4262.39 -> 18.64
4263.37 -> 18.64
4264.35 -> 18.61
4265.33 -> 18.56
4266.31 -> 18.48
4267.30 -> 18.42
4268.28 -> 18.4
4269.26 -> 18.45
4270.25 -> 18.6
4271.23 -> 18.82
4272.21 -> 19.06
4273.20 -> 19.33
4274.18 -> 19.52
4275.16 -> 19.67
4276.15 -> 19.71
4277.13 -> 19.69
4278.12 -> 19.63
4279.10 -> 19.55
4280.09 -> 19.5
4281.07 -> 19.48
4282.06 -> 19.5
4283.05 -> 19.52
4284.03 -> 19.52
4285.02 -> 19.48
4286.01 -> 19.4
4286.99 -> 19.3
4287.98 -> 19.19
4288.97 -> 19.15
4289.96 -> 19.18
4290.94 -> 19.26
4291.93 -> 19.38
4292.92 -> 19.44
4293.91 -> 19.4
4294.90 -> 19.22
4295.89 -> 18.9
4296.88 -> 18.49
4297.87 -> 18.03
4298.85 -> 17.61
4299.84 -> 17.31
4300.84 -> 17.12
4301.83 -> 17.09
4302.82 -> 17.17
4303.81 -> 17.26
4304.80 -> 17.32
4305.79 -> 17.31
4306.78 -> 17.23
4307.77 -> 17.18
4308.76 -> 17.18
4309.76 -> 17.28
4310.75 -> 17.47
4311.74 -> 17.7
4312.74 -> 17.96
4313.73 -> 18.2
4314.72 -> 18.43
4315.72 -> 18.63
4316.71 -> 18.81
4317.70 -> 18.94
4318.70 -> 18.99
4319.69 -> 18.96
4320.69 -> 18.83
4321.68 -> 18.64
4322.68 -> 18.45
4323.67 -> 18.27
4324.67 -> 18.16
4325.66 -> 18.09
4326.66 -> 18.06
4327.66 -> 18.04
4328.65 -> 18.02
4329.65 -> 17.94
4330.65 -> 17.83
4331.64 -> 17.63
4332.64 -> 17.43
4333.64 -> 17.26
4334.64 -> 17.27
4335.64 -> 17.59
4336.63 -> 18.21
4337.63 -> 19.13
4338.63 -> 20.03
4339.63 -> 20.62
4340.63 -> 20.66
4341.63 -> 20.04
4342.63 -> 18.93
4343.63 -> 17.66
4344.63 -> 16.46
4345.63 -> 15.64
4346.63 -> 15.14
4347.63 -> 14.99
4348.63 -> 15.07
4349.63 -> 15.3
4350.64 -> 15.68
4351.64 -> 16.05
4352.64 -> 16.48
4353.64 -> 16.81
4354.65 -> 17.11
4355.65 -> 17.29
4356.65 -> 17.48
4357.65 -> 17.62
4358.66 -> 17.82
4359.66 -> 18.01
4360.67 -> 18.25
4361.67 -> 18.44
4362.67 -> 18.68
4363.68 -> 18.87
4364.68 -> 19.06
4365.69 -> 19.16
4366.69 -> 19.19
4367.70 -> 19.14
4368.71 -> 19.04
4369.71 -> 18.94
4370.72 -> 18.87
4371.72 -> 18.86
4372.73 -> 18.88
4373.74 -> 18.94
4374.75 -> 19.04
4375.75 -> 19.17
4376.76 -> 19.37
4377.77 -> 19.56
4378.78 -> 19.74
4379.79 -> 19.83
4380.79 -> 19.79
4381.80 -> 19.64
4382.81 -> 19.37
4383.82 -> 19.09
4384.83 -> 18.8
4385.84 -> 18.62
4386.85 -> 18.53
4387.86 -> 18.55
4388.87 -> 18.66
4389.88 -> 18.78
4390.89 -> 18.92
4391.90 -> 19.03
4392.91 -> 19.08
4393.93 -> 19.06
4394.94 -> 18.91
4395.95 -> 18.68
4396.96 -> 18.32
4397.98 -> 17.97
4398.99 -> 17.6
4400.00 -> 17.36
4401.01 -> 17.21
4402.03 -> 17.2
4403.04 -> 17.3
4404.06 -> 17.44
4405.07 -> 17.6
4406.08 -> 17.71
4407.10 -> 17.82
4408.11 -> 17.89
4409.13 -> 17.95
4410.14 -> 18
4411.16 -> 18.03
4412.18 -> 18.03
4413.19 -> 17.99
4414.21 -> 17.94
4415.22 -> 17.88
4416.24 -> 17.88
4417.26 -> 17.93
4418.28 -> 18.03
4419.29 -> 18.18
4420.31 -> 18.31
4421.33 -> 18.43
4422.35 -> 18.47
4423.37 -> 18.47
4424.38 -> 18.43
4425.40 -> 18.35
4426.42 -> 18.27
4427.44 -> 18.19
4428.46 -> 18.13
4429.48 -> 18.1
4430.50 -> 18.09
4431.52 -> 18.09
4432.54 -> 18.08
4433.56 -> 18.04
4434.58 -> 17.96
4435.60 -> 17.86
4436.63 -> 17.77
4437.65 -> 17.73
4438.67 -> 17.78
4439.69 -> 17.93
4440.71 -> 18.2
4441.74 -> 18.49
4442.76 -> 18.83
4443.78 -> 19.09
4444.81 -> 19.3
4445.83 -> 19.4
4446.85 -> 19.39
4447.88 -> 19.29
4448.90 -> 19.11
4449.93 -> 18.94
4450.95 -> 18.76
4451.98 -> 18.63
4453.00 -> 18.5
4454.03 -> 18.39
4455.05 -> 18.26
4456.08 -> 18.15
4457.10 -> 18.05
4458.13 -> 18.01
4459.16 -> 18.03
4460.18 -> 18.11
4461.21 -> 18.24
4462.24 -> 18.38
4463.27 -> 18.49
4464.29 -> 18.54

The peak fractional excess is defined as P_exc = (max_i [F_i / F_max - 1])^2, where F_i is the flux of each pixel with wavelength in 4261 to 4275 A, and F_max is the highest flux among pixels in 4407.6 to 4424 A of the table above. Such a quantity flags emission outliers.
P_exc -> 0.0032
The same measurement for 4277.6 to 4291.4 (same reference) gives 0.0039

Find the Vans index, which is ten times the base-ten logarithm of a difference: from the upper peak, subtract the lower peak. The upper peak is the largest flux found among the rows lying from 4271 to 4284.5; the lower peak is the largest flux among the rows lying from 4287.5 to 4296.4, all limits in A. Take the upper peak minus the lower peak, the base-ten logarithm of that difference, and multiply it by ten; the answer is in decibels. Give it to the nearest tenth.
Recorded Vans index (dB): -5.7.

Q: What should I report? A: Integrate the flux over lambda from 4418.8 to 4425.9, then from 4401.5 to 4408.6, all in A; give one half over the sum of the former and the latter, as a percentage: 0.196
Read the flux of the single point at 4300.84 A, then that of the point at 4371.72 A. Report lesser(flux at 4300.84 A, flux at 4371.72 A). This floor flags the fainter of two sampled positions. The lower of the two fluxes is 17.1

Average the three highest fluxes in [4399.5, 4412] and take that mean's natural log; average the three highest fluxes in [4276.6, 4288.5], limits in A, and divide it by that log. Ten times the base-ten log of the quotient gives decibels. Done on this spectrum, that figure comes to 8.3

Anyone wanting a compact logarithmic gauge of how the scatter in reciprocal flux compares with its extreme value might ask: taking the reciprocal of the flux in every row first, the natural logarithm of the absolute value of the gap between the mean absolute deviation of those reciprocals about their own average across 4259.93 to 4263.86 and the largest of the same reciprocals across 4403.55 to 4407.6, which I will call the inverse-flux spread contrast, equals -2.86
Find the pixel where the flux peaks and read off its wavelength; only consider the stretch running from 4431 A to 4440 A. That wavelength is 4431.52 A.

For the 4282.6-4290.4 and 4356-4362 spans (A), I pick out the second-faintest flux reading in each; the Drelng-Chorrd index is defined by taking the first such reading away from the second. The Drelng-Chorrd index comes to -1.6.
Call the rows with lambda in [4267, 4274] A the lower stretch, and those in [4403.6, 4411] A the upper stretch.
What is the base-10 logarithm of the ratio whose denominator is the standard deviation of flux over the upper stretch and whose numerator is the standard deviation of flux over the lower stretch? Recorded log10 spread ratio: 0.3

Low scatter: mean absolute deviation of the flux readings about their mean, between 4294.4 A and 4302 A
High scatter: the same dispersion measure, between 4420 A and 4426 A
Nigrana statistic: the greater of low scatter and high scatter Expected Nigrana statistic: 0.7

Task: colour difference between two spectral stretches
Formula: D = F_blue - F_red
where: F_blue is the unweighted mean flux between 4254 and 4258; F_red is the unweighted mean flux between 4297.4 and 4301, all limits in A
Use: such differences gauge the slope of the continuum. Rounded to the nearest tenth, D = 1.0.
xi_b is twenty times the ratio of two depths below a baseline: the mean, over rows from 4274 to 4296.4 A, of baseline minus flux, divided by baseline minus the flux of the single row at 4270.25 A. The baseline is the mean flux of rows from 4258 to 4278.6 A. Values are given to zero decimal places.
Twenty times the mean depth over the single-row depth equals -38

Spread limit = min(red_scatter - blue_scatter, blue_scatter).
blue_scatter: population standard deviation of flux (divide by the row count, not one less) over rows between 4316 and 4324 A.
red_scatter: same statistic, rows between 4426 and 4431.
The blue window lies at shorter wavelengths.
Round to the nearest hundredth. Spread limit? -0.18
